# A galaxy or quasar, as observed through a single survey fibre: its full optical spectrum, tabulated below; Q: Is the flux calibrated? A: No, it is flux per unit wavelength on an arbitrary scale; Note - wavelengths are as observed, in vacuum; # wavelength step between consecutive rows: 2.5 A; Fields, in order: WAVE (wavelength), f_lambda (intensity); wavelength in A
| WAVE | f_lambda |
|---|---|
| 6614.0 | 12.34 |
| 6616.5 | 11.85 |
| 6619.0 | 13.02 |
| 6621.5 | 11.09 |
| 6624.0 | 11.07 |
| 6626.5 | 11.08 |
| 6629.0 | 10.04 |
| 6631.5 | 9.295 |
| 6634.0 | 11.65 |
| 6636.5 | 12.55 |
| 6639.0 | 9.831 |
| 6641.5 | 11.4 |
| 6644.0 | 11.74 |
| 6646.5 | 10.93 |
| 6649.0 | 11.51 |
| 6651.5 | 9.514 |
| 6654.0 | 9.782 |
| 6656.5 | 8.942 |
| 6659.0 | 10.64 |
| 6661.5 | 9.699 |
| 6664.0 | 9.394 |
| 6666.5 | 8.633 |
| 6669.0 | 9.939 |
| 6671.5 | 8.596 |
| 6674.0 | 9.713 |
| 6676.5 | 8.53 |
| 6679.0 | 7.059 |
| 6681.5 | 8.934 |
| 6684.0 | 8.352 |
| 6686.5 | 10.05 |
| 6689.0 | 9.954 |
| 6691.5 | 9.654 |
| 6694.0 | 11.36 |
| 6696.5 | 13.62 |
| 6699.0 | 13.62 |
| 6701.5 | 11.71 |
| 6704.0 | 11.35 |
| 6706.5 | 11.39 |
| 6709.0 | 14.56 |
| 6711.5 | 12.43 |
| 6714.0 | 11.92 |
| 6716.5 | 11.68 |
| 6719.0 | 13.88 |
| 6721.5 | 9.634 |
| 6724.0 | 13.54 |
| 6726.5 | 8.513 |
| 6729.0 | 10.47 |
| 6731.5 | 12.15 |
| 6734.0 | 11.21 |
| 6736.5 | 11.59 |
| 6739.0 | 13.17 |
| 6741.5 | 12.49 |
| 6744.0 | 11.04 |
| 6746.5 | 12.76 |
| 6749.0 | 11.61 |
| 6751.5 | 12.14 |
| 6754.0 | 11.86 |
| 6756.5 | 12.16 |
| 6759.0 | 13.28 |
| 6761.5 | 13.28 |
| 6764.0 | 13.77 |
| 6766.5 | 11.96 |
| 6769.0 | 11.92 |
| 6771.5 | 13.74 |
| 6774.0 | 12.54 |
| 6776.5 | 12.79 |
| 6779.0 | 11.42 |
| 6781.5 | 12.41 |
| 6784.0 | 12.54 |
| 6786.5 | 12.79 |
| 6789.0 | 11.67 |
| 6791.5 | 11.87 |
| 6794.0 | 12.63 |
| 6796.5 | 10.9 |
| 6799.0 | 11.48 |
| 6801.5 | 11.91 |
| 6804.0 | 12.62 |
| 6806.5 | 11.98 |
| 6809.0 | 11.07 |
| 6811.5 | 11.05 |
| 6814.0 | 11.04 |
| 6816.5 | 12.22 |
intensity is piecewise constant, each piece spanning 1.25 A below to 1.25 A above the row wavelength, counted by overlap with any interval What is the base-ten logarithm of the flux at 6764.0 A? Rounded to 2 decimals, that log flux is 1.14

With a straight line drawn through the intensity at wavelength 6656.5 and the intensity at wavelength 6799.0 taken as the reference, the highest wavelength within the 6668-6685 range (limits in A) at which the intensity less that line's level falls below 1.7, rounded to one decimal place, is 6684.0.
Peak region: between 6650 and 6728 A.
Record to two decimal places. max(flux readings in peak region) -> 14.56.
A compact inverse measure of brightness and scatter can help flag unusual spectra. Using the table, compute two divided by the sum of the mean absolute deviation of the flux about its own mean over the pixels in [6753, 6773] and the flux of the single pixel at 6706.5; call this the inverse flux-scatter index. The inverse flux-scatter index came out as 0.164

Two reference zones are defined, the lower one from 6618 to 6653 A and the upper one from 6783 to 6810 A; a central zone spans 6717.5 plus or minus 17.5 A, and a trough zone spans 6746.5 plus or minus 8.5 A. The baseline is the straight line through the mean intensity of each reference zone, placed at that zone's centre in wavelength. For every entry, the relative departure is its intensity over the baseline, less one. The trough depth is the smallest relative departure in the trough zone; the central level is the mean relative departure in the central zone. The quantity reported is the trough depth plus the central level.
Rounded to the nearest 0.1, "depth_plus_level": 0.0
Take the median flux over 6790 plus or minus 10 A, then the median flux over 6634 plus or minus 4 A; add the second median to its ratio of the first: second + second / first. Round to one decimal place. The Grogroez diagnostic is 12.6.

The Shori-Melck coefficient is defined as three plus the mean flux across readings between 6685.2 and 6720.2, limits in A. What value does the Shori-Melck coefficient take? 14.9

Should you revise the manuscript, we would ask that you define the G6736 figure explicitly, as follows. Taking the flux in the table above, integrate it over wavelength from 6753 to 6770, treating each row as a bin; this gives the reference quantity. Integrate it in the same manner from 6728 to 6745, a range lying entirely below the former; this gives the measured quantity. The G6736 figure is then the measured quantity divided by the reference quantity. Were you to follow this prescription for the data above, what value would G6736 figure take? 0.93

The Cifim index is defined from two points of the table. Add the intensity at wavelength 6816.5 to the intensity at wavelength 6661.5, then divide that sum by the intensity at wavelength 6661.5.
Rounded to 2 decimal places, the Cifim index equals 2.26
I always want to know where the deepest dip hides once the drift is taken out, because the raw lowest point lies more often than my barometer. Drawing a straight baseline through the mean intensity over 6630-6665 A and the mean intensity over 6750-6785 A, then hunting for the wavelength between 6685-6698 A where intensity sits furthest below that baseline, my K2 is 6691.5 A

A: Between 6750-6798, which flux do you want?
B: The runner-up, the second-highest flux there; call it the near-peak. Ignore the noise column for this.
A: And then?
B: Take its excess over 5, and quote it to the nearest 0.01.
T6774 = 8.74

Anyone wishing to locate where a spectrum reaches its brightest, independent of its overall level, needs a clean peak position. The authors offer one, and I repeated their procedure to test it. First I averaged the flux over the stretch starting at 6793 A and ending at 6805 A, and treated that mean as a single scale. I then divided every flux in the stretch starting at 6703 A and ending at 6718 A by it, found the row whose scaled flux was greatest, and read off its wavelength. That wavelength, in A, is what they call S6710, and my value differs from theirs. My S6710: 6709.0 A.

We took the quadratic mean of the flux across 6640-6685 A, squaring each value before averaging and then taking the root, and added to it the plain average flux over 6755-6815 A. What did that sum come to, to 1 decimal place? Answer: 21.9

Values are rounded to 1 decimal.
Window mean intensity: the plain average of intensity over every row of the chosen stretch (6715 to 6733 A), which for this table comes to 11.4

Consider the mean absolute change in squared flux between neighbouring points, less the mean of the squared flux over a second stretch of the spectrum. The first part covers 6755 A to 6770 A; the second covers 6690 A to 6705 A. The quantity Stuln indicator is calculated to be -125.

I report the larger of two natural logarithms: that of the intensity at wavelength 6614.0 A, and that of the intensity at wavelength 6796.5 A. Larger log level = 2.51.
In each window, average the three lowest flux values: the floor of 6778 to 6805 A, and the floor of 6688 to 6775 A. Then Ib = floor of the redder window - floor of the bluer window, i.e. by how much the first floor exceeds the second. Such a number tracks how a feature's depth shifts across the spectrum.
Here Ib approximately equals 2.0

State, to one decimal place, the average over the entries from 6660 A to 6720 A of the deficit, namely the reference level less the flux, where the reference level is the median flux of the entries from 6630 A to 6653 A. 0.7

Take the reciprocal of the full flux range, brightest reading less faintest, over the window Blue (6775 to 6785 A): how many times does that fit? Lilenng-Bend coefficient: 0.73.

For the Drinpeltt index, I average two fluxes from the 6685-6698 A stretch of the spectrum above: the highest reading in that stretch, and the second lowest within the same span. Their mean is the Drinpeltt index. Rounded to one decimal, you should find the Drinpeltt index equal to 11.8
